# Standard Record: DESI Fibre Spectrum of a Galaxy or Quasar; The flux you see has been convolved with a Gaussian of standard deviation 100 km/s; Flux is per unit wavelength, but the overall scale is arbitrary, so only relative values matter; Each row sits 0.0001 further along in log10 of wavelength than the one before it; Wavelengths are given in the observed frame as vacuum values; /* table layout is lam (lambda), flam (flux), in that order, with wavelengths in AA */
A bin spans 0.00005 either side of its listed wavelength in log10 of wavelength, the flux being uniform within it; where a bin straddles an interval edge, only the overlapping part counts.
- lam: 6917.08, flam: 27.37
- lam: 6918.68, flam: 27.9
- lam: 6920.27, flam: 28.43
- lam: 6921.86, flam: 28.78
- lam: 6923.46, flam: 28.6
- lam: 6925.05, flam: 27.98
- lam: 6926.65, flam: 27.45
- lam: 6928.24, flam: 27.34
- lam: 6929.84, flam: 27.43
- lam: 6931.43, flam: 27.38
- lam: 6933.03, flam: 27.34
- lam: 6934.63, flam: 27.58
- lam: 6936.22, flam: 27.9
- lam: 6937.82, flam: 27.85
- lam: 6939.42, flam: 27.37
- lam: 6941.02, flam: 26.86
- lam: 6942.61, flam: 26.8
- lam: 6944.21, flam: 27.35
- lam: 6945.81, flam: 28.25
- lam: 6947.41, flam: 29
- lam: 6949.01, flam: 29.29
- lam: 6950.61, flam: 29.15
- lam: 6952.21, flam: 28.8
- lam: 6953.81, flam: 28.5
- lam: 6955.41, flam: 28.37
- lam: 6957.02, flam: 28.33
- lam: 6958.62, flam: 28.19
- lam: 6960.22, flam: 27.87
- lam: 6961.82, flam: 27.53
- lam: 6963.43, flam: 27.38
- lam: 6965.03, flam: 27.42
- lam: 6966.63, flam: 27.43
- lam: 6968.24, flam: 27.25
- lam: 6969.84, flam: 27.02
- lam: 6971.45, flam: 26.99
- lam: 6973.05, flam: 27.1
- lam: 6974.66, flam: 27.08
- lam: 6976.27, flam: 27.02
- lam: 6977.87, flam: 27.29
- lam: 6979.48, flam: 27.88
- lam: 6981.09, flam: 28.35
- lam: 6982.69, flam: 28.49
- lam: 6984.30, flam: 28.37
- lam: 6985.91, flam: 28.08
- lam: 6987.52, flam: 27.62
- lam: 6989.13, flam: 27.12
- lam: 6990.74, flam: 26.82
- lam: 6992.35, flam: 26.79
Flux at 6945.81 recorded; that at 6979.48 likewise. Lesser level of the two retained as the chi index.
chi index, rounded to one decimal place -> 27.9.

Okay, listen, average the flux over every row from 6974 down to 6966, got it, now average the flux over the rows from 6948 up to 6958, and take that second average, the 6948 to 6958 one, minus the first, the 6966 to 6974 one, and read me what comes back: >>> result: 1.6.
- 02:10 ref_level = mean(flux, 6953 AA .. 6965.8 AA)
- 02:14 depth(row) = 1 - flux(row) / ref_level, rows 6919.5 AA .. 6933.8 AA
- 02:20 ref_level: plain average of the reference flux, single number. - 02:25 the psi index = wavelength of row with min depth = 6921.86 AA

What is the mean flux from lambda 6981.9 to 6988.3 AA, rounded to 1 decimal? 28.1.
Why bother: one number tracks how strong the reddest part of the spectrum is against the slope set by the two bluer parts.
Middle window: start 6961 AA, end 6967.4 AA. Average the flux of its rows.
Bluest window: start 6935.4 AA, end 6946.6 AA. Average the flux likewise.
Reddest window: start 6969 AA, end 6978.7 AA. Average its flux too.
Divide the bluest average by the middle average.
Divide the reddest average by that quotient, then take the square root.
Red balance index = 5.20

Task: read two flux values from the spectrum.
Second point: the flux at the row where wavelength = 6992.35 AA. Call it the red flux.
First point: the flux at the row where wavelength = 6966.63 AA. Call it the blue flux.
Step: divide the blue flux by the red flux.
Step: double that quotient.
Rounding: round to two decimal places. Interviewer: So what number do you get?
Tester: 2.05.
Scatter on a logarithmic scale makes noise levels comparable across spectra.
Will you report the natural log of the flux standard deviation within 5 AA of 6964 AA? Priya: -1.6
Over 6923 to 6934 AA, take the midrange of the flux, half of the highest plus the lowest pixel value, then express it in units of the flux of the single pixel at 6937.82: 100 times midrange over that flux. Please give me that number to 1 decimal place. 100.4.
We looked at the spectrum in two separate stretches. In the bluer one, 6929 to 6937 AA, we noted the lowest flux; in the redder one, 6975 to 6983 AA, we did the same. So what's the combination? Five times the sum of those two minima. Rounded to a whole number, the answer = 272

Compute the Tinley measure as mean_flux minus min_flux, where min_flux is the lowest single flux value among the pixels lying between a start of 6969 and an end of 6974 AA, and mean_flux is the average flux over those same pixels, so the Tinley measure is 0.05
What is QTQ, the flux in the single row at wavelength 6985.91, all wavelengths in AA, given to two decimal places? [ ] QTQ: 28.08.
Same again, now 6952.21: 28.80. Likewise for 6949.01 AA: 29.29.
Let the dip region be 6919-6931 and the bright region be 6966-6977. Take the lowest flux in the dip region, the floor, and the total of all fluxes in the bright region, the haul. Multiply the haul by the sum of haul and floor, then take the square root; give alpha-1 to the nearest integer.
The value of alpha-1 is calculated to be 203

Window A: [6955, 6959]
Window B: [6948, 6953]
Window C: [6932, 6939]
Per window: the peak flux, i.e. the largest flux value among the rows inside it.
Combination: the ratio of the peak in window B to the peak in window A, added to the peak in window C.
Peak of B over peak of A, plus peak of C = 28.9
